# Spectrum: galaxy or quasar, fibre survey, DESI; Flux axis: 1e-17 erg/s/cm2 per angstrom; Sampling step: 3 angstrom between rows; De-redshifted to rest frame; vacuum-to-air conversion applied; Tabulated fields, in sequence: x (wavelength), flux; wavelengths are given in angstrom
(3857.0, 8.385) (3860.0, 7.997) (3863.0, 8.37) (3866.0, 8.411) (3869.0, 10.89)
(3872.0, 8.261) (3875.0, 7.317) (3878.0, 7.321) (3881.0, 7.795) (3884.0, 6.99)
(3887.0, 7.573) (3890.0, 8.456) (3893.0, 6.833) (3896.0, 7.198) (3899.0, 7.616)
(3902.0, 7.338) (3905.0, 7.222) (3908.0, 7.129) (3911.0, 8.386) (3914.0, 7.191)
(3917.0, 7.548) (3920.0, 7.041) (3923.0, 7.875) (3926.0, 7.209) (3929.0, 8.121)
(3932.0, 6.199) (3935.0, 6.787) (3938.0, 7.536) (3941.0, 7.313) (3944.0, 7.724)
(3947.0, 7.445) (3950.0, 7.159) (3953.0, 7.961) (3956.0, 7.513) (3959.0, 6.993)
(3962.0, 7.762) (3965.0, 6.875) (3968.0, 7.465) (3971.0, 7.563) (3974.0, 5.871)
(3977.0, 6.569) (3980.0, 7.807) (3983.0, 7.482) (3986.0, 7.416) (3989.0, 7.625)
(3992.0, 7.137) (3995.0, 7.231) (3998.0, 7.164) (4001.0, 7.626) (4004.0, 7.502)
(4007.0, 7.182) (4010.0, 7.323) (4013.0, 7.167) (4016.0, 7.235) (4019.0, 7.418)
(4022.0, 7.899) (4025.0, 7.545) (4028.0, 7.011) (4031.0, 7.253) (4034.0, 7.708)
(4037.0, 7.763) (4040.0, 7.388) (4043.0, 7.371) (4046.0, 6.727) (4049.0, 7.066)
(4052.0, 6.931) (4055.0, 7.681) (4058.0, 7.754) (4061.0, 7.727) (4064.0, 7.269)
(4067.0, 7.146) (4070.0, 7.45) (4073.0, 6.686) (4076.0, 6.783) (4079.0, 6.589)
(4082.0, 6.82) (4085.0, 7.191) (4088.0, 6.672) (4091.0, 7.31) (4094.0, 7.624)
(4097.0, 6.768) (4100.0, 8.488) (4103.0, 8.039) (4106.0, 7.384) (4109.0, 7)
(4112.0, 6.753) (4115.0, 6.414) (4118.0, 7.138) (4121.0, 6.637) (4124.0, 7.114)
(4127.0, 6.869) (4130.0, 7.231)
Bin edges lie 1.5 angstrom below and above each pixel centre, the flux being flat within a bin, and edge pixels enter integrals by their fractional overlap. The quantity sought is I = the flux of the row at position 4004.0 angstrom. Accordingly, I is 7.502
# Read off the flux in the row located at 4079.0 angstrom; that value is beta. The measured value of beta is 6.589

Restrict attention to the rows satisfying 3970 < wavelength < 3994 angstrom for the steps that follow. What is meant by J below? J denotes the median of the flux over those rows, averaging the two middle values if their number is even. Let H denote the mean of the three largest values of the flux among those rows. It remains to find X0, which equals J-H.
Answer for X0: -0.22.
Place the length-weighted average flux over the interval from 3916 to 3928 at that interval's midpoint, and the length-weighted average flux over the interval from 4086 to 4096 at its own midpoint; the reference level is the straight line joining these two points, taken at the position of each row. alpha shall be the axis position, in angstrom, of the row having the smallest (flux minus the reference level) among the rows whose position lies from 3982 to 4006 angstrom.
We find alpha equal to 3992.0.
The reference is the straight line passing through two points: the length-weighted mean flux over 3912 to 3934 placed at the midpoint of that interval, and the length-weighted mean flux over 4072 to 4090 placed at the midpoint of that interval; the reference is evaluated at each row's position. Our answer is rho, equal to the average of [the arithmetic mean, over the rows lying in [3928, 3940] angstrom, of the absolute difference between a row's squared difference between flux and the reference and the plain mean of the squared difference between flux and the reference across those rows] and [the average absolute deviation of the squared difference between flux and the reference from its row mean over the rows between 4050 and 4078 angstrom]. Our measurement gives 0.33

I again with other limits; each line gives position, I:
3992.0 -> 7.137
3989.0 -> 7.625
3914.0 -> 7.191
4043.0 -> 7.371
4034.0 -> 7.708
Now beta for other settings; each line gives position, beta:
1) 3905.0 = 7.222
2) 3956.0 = 7.513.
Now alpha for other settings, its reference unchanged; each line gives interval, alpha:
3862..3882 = 3875.0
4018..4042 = 4028.0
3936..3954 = 3950.0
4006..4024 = 4013.0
